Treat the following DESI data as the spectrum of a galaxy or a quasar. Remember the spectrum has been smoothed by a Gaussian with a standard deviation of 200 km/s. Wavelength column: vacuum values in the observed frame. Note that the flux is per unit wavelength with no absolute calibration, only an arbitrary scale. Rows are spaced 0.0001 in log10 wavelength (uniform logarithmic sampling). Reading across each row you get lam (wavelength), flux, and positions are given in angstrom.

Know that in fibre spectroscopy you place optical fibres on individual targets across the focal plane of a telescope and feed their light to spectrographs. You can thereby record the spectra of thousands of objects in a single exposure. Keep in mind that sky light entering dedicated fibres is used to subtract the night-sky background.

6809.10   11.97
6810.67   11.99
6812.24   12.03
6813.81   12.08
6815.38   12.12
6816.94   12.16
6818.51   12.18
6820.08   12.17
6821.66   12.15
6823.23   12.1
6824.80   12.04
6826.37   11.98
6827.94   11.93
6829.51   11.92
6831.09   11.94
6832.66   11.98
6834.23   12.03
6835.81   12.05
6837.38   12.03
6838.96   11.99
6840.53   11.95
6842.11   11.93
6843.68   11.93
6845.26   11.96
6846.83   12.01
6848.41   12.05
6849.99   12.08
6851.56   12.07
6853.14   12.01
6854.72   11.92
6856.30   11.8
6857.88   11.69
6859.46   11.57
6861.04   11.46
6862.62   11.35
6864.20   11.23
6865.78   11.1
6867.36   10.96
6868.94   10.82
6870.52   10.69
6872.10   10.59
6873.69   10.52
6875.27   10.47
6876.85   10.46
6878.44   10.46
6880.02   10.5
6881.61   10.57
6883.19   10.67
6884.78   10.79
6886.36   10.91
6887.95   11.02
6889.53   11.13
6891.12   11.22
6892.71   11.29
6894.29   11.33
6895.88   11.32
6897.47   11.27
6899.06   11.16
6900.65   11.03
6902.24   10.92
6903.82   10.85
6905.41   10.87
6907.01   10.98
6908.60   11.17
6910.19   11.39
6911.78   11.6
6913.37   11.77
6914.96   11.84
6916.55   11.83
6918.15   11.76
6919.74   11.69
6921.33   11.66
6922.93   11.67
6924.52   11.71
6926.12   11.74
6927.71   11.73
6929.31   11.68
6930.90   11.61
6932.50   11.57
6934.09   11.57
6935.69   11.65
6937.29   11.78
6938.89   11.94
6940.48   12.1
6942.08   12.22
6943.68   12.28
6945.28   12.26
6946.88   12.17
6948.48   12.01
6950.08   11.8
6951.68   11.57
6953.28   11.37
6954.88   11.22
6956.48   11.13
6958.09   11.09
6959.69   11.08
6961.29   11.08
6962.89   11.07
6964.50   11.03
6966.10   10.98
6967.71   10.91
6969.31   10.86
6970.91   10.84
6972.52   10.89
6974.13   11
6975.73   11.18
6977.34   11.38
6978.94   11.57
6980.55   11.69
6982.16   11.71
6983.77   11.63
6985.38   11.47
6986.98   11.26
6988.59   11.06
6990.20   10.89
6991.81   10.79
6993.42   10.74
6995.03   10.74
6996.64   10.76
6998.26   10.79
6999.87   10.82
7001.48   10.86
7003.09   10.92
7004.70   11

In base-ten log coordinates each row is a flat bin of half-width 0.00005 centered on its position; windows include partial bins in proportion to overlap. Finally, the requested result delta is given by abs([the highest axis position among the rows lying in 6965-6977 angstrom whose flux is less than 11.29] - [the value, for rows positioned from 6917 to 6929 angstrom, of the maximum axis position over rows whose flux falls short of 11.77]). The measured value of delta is 48.0 angstrom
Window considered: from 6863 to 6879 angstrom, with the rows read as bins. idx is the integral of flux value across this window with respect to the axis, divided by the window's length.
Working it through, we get 10.7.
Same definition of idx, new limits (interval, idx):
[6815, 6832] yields 12.1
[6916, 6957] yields 11.8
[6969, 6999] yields 11.1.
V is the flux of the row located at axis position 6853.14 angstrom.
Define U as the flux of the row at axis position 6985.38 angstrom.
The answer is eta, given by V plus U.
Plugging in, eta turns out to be 23.5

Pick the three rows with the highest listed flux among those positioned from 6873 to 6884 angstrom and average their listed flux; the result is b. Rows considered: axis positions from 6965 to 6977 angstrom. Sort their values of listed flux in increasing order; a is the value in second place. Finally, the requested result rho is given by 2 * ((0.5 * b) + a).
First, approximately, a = 10.86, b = 10.6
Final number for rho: 32.3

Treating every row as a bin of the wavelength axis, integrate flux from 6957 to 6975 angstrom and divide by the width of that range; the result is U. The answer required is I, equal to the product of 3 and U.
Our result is 33.0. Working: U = 11.0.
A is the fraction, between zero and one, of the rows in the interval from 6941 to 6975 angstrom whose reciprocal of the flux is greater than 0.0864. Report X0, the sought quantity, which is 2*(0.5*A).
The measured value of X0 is 0.7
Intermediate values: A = 0.7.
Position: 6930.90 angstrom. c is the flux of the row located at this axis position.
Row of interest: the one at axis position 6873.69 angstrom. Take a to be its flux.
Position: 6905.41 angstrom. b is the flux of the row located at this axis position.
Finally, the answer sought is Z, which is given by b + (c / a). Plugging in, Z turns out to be 12.0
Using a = 10.52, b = 10.87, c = 11.61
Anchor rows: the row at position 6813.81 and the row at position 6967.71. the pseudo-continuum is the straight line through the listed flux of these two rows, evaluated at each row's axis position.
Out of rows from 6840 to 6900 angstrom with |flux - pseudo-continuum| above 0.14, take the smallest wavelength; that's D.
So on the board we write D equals 6846.83 angstrom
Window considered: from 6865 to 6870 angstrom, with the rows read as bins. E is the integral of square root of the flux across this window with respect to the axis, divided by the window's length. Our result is 3.31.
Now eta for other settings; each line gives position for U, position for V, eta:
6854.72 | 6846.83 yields 23.9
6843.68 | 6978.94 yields 23.5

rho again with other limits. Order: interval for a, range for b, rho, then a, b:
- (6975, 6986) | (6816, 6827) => 34.9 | 11.38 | 12.2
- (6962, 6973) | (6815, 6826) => 33.9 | 10.86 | 12.2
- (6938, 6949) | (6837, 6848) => 36.0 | 12.01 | 12.0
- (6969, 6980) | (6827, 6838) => 33.8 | 10.86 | 12.0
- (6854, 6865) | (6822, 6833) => 34.7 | 11.35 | 12.0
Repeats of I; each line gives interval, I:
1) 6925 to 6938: 35.0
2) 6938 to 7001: 33.9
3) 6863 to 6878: 32.3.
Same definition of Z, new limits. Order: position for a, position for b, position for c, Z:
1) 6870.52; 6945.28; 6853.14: 13.4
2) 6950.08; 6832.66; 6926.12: 13.0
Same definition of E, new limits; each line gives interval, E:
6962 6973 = 3.31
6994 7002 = 3.28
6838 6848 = 3.46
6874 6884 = 3.24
